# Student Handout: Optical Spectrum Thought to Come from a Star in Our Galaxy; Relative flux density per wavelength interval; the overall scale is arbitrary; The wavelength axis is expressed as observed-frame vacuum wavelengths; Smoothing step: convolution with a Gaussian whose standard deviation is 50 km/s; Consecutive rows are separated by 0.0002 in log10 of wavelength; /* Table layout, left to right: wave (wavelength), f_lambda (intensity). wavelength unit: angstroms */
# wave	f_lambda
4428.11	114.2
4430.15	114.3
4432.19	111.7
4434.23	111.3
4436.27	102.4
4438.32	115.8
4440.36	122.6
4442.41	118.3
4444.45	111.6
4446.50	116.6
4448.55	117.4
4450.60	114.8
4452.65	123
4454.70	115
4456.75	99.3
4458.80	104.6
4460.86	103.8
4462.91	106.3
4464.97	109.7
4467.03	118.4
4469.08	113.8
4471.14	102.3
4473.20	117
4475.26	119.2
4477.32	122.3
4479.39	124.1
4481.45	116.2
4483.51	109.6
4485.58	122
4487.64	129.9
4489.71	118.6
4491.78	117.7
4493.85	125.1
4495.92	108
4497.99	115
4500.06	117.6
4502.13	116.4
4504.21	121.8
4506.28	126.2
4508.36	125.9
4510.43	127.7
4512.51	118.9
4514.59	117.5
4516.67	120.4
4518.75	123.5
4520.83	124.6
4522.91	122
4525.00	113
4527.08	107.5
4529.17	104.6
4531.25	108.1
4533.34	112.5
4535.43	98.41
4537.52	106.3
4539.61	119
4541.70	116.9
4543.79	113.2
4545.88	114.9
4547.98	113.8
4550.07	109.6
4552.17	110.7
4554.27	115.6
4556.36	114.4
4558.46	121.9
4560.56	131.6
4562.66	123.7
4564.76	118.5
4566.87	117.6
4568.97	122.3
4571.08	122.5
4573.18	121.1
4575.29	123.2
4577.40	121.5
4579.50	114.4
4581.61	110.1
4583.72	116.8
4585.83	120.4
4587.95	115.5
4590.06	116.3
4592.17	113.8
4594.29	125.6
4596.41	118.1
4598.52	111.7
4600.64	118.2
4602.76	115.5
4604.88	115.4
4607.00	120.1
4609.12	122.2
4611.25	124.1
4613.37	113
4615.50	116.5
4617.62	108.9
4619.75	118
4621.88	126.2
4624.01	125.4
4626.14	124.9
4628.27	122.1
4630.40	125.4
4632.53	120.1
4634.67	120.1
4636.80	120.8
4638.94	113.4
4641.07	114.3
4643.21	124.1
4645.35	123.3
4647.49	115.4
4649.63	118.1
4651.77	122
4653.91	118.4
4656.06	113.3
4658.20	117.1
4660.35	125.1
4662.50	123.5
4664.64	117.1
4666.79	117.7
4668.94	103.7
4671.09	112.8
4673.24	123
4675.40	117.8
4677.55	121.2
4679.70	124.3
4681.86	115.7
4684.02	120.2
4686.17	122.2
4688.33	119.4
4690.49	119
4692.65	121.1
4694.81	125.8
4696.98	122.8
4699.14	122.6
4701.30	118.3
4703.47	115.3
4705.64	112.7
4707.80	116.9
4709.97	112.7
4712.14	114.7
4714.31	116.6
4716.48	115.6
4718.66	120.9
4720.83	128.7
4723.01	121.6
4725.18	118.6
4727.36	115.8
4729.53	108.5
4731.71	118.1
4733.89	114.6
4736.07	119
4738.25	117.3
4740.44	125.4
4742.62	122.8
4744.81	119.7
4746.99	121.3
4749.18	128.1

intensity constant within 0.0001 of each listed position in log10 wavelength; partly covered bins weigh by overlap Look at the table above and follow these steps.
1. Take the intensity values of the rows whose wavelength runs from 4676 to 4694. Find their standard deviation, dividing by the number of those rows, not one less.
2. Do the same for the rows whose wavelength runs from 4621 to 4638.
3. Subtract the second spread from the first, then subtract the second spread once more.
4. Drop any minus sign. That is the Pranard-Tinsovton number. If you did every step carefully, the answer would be 2.5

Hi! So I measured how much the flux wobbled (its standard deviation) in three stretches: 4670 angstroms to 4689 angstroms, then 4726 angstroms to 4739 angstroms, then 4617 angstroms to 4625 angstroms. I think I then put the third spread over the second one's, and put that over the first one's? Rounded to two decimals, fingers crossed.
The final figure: 0.58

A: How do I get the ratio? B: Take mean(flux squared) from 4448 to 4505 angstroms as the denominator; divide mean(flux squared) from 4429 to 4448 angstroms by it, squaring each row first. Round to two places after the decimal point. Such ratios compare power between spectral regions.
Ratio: 0.97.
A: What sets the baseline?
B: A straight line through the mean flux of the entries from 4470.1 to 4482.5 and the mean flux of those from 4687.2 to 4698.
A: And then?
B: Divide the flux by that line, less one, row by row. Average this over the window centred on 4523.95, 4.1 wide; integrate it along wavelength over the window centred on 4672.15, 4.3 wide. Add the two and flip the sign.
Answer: 0.12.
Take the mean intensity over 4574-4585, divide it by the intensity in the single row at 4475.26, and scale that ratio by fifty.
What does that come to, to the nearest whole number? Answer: 49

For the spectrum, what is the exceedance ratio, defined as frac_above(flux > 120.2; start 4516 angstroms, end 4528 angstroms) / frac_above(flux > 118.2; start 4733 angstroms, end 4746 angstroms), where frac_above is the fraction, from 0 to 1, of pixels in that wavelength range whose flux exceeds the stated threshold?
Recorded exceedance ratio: 1.00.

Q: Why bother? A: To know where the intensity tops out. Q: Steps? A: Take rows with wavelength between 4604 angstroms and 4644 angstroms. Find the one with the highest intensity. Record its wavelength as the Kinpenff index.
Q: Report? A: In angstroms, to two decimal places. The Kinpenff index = 4621.88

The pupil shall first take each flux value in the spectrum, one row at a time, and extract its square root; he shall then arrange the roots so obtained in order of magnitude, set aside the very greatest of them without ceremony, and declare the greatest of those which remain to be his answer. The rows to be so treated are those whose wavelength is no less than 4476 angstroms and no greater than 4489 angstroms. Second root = 11.1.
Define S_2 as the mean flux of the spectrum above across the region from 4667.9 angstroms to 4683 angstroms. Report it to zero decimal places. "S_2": 117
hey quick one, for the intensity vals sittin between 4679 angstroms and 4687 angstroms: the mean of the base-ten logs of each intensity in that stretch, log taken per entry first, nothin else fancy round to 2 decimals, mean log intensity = 2.08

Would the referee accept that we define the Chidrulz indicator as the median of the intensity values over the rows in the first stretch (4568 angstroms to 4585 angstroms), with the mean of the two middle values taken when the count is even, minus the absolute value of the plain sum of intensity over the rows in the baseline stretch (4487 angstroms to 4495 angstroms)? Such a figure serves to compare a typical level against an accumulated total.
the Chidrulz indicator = -370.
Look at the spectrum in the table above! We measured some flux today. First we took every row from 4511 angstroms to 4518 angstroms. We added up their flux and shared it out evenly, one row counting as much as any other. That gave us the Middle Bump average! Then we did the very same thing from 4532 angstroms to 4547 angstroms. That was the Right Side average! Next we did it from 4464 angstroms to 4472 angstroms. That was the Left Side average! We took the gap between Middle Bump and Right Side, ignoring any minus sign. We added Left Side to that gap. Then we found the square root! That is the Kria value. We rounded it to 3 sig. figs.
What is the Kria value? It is 10.9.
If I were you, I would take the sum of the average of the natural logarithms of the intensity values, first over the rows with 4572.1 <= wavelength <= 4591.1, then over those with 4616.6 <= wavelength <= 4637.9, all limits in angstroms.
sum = 9.56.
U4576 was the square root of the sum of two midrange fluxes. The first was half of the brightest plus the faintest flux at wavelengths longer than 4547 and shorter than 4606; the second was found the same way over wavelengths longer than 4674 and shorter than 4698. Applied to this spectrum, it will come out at 15.5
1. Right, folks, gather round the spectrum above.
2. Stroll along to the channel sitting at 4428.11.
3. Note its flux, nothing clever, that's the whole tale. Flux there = 114.2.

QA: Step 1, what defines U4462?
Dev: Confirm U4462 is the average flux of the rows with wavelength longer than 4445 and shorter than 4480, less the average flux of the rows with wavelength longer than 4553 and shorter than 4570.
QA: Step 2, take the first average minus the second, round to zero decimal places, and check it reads -7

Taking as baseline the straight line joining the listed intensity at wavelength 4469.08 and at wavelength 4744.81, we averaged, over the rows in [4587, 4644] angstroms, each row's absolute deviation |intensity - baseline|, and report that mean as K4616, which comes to 4.2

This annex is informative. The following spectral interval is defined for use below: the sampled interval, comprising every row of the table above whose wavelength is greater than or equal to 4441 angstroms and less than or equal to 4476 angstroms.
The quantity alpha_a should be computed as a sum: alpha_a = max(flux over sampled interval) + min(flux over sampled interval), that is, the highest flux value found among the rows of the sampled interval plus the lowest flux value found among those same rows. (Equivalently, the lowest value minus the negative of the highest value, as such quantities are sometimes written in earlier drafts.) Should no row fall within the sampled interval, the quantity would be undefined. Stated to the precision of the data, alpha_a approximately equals 222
